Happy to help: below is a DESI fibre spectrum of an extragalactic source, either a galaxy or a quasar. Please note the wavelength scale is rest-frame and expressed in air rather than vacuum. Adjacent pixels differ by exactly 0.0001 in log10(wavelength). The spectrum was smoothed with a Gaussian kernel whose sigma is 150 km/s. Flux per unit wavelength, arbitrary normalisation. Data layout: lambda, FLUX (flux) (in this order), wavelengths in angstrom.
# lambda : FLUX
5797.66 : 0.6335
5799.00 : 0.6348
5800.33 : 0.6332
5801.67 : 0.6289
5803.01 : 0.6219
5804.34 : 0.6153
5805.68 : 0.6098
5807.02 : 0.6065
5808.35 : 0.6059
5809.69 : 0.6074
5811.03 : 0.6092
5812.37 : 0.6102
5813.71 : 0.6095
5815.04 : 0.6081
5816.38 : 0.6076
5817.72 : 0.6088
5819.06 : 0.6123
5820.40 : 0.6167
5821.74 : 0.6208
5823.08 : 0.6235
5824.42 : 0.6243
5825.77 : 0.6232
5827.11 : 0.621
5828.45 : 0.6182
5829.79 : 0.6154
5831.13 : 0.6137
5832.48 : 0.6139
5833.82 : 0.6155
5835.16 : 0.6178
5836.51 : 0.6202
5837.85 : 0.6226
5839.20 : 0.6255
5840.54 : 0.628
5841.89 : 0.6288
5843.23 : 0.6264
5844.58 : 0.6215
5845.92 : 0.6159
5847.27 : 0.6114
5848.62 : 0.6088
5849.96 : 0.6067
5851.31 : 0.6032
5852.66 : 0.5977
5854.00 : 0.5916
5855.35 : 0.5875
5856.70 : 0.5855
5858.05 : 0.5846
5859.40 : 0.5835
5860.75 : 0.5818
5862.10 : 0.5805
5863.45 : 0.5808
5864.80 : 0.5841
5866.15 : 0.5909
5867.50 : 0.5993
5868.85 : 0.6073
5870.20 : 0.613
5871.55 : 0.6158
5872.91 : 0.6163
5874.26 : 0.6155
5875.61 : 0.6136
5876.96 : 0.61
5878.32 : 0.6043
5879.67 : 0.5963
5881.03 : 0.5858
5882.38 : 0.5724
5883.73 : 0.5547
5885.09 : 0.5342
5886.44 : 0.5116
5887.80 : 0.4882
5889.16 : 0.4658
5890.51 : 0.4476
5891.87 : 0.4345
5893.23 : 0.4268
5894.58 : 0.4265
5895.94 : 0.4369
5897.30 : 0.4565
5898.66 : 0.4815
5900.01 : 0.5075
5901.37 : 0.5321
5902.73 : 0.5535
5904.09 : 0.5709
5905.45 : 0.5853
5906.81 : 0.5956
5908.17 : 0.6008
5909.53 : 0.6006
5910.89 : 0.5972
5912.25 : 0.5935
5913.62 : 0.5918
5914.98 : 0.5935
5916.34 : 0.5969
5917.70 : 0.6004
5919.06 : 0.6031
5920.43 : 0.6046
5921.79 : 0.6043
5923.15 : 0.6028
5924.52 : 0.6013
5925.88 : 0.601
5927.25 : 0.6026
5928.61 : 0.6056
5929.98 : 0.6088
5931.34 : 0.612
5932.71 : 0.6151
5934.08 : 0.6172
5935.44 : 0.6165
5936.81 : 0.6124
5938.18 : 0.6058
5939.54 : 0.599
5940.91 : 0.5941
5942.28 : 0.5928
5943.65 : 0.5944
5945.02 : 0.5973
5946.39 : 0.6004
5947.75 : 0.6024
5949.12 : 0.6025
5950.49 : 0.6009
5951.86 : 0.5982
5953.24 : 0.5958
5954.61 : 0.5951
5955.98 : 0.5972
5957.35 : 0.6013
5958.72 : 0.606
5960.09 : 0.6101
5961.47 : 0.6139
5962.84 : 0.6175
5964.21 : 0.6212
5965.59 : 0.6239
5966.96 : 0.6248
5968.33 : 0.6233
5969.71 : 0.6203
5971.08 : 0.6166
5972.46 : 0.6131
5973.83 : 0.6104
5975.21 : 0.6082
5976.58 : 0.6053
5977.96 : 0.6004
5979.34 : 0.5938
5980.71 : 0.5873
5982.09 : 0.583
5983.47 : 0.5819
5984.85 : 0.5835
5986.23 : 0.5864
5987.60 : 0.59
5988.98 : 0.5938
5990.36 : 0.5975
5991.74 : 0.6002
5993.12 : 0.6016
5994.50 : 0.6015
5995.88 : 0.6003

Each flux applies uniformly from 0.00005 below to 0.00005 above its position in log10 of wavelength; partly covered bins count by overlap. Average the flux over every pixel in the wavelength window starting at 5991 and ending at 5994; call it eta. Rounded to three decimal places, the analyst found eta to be 0.601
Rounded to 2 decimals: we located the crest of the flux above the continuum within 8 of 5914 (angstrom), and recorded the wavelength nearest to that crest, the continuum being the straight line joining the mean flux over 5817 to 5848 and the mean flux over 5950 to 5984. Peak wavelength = 5920.43 angstrom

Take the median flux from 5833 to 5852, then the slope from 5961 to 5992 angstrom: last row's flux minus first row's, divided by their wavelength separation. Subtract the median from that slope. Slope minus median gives -0.619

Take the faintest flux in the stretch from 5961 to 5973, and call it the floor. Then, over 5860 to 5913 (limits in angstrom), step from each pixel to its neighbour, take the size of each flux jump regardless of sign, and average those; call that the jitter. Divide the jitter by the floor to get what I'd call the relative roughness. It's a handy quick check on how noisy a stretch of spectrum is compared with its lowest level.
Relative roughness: 0.0175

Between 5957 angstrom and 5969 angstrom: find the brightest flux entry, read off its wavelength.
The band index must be 5966.96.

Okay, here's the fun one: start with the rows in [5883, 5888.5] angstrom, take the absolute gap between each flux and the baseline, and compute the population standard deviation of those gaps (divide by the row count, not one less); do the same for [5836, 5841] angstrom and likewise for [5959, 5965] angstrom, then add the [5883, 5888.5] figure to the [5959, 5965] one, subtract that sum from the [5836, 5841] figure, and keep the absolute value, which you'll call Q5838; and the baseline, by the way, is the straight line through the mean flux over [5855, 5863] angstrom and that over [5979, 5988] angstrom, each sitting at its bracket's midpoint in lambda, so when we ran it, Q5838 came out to 0.0261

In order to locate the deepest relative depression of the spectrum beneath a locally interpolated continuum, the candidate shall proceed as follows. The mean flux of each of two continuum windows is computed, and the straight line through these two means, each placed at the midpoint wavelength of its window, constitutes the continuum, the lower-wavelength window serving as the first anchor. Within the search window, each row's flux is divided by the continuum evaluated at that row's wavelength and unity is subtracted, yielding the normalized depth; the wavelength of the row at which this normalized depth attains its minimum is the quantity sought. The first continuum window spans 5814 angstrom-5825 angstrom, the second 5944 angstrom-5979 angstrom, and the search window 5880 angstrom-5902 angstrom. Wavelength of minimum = 5894.58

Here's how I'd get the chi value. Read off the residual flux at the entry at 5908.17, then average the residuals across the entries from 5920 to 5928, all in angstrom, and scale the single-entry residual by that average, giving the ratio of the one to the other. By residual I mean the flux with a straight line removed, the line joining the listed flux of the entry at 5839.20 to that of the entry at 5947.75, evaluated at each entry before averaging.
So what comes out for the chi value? 2.1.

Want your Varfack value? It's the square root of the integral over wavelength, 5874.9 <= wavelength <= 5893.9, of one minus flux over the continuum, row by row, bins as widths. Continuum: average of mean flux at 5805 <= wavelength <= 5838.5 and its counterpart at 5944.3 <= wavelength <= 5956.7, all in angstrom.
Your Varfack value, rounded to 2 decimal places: 1.53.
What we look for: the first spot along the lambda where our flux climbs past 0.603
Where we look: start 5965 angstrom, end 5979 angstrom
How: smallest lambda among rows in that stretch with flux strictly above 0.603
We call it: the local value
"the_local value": 5965.59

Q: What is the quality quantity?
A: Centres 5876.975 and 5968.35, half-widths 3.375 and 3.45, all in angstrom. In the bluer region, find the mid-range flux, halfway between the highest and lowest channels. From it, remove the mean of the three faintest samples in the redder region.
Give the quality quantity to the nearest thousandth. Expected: -0.014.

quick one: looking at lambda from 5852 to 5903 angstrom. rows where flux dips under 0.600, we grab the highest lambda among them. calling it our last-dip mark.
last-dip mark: 5902.73 angstrom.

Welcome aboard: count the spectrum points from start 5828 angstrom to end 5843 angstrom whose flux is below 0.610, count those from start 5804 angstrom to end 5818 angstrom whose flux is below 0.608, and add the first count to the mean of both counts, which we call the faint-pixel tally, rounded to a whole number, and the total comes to 2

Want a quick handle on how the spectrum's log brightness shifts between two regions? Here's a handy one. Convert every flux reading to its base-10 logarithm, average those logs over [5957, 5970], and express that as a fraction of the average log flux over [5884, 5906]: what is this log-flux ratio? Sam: 0.68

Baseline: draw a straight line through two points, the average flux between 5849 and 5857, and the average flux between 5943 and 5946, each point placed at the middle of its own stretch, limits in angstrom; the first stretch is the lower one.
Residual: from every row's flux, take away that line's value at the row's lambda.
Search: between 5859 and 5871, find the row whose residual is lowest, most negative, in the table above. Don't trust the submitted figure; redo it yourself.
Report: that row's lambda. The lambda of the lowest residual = 5862.10 angstrom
